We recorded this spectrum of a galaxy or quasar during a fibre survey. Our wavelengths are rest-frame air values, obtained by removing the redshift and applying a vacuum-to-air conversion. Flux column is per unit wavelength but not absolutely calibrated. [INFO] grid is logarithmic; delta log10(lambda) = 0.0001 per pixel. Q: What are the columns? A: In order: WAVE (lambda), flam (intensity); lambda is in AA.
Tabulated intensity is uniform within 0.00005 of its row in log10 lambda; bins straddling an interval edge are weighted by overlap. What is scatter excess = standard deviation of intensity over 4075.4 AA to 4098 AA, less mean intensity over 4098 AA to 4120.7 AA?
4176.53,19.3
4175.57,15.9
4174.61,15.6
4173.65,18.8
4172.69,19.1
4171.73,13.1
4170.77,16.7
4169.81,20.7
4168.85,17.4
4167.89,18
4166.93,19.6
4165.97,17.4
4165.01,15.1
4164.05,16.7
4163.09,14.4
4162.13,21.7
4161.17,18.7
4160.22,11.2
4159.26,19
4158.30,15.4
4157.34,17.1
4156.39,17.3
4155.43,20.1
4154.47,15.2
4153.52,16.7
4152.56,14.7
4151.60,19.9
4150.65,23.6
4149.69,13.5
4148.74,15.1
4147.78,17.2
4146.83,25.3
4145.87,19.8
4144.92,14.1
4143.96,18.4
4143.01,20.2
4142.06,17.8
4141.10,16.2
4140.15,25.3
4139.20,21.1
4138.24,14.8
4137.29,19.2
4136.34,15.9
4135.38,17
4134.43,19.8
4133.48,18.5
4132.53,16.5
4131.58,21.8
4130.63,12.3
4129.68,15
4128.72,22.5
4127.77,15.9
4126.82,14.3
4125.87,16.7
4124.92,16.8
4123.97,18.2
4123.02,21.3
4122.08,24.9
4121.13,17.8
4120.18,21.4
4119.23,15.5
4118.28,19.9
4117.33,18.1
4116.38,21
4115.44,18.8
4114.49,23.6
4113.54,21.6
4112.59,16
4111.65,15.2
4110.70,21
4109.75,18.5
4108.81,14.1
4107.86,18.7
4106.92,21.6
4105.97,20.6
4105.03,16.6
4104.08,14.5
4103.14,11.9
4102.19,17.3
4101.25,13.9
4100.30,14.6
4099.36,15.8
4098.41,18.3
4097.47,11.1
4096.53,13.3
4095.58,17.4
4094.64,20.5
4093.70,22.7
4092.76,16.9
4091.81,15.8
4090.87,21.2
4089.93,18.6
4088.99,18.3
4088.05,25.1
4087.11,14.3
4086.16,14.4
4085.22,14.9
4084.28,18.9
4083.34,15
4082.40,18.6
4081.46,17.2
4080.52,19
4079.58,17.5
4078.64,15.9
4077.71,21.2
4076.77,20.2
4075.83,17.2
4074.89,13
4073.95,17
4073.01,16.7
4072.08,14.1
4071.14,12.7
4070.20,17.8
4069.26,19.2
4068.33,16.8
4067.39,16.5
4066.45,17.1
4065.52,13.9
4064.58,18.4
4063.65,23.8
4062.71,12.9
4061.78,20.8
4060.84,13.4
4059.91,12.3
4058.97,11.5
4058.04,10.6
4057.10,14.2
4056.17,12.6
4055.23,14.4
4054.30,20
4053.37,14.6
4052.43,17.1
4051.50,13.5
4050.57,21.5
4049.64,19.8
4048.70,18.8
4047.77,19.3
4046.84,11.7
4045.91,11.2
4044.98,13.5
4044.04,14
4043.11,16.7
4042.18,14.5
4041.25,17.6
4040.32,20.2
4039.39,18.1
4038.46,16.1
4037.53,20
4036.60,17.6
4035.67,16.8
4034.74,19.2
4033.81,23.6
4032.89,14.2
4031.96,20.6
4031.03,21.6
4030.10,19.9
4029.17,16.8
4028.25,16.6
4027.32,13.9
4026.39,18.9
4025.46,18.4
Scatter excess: -14.7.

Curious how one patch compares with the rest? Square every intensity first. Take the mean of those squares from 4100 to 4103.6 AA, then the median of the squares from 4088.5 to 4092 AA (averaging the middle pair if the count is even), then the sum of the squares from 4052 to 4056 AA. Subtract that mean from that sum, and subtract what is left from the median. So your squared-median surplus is -561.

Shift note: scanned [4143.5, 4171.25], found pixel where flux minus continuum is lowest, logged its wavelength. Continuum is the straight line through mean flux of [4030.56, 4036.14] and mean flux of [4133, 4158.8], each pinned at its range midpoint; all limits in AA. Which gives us 4160.22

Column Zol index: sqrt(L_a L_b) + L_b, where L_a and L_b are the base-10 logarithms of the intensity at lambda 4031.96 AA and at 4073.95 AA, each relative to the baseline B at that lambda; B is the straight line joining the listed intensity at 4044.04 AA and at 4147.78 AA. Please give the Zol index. 0.16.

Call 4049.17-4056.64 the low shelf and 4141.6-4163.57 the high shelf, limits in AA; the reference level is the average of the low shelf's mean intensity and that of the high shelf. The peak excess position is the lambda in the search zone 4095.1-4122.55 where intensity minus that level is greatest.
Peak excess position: 4122.08 AA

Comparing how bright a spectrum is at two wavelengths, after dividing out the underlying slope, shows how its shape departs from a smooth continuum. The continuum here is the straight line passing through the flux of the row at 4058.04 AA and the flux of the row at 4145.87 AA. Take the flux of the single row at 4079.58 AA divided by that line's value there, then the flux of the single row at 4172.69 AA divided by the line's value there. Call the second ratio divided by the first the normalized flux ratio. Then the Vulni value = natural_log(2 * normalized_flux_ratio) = 0.2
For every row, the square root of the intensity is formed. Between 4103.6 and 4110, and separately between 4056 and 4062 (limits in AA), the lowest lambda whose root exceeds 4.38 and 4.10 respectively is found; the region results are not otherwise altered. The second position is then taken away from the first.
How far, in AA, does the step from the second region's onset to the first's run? 44.2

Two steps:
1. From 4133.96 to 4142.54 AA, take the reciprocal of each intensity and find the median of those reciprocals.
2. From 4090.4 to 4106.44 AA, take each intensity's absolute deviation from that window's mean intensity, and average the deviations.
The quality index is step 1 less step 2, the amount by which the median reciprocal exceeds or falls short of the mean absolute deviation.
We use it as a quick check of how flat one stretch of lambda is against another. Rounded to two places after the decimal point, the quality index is -2.53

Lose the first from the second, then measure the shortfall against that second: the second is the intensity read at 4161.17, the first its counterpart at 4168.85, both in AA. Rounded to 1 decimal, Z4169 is 0.1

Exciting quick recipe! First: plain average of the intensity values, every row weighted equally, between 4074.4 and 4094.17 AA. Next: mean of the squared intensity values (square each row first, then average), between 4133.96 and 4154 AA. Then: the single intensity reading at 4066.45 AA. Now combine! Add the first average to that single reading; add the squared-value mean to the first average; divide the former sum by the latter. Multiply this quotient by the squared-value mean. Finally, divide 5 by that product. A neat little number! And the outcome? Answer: 0.150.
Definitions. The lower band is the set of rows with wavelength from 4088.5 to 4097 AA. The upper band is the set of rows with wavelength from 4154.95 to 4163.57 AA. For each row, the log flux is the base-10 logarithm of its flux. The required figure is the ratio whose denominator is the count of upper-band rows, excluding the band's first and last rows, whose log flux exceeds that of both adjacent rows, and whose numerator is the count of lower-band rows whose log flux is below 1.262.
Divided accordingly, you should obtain 2.00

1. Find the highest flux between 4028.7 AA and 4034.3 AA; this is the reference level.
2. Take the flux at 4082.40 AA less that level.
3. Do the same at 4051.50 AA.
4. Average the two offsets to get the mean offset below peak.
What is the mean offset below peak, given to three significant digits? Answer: -7.55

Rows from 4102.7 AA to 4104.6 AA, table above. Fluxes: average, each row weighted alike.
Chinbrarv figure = 13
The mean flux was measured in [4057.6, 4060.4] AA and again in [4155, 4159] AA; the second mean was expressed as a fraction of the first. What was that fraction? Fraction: 1.52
